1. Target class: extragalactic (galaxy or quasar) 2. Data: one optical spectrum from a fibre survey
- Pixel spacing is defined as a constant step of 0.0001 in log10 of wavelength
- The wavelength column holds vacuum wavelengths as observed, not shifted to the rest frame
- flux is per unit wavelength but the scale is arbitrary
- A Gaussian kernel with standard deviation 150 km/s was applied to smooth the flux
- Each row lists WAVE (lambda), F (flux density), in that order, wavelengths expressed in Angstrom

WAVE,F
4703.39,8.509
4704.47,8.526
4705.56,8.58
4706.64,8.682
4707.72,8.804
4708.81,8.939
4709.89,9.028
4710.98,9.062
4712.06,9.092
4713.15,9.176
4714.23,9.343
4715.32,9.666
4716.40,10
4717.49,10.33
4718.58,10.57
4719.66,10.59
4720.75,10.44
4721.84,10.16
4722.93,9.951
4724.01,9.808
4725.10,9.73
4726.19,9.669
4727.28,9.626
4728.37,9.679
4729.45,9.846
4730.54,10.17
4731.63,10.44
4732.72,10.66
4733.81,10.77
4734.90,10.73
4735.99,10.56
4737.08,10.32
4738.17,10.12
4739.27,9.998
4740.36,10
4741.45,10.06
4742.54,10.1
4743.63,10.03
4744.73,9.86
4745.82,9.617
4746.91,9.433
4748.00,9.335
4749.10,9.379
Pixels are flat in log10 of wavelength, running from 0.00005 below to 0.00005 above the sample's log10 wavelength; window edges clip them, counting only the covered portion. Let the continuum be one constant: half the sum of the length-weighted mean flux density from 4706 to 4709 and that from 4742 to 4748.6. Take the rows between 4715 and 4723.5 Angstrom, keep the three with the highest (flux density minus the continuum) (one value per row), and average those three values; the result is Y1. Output 1.3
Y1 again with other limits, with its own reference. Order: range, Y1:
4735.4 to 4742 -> 1.1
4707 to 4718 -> 0.7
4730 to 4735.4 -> 1.5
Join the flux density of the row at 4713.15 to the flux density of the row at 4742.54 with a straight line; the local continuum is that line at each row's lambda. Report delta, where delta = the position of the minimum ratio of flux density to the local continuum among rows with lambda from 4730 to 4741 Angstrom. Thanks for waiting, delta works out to 4740.36 Angstrom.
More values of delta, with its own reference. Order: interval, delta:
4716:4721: 4716.40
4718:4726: 4725.10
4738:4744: 4743.63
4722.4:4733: 4727.28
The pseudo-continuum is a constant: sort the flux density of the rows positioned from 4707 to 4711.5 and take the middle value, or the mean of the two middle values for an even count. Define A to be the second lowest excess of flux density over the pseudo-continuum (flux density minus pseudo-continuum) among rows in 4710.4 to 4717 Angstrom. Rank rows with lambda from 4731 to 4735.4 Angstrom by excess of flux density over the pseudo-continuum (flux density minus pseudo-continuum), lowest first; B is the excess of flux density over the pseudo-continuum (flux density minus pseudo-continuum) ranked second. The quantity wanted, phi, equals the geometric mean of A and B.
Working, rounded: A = 0.11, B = 1.7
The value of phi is 0.43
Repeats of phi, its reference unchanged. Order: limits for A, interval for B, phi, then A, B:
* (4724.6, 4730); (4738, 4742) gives 0.83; 0.69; 1.0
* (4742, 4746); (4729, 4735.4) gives 1.02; 0.88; 1.2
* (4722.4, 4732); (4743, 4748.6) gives 0.56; 0.69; 0.4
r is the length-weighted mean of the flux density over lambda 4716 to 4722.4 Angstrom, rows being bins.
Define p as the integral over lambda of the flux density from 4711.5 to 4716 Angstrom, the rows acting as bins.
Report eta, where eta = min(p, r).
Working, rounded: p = 42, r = 10.3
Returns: 10.3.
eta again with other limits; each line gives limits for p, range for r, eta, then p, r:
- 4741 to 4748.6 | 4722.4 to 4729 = 9.8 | 74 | 9.8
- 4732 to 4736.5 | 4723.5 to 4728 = 9.7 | 48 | 9.7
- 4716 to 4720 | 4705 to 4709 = 8.7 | 41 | 8.7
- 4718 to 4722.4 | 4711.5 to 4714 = 9.2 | 46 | 9.2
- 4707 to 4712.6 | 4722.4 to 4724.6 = 9.9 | 50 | 9.9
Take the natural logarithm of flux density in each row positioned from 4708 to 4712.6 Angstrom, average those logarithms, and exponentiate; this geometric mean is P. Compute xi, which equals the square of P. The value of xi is 82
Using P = 9.0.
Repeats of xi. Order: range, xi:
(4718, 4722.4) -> 109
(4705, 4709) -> 77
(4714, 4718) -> 97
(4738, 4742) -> 101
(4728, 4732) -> 101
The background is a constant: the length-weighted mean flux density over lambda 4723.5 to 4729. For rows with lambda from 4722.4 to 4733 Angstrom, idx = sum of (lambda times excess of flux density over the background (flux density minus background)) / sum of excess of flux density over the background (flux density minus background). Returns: 4730.8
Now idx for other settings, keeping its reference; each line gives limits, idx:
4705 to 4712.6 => 4708.3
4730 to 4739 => 4734.2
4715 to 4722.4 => 4719.3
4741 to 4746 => 4742.5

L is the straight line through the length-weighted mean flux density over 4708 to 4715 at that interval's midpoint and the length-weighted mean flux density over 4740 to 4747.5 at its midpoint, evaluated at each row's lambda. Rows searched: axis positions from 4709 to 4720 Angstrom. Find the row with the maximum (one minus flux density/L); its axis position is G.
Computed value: 4709.89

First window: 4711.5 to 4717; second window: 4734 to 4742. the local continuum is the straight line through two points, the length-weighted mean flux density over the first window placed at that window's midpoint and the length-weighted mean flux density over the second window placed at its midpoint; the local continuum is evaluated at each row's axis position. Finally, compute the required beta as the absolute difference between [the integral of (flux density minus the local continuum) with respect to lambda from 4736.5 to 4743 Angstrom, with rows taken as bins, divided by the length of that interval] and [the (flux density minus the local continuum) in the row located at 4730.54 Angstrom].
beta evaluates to 0.4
